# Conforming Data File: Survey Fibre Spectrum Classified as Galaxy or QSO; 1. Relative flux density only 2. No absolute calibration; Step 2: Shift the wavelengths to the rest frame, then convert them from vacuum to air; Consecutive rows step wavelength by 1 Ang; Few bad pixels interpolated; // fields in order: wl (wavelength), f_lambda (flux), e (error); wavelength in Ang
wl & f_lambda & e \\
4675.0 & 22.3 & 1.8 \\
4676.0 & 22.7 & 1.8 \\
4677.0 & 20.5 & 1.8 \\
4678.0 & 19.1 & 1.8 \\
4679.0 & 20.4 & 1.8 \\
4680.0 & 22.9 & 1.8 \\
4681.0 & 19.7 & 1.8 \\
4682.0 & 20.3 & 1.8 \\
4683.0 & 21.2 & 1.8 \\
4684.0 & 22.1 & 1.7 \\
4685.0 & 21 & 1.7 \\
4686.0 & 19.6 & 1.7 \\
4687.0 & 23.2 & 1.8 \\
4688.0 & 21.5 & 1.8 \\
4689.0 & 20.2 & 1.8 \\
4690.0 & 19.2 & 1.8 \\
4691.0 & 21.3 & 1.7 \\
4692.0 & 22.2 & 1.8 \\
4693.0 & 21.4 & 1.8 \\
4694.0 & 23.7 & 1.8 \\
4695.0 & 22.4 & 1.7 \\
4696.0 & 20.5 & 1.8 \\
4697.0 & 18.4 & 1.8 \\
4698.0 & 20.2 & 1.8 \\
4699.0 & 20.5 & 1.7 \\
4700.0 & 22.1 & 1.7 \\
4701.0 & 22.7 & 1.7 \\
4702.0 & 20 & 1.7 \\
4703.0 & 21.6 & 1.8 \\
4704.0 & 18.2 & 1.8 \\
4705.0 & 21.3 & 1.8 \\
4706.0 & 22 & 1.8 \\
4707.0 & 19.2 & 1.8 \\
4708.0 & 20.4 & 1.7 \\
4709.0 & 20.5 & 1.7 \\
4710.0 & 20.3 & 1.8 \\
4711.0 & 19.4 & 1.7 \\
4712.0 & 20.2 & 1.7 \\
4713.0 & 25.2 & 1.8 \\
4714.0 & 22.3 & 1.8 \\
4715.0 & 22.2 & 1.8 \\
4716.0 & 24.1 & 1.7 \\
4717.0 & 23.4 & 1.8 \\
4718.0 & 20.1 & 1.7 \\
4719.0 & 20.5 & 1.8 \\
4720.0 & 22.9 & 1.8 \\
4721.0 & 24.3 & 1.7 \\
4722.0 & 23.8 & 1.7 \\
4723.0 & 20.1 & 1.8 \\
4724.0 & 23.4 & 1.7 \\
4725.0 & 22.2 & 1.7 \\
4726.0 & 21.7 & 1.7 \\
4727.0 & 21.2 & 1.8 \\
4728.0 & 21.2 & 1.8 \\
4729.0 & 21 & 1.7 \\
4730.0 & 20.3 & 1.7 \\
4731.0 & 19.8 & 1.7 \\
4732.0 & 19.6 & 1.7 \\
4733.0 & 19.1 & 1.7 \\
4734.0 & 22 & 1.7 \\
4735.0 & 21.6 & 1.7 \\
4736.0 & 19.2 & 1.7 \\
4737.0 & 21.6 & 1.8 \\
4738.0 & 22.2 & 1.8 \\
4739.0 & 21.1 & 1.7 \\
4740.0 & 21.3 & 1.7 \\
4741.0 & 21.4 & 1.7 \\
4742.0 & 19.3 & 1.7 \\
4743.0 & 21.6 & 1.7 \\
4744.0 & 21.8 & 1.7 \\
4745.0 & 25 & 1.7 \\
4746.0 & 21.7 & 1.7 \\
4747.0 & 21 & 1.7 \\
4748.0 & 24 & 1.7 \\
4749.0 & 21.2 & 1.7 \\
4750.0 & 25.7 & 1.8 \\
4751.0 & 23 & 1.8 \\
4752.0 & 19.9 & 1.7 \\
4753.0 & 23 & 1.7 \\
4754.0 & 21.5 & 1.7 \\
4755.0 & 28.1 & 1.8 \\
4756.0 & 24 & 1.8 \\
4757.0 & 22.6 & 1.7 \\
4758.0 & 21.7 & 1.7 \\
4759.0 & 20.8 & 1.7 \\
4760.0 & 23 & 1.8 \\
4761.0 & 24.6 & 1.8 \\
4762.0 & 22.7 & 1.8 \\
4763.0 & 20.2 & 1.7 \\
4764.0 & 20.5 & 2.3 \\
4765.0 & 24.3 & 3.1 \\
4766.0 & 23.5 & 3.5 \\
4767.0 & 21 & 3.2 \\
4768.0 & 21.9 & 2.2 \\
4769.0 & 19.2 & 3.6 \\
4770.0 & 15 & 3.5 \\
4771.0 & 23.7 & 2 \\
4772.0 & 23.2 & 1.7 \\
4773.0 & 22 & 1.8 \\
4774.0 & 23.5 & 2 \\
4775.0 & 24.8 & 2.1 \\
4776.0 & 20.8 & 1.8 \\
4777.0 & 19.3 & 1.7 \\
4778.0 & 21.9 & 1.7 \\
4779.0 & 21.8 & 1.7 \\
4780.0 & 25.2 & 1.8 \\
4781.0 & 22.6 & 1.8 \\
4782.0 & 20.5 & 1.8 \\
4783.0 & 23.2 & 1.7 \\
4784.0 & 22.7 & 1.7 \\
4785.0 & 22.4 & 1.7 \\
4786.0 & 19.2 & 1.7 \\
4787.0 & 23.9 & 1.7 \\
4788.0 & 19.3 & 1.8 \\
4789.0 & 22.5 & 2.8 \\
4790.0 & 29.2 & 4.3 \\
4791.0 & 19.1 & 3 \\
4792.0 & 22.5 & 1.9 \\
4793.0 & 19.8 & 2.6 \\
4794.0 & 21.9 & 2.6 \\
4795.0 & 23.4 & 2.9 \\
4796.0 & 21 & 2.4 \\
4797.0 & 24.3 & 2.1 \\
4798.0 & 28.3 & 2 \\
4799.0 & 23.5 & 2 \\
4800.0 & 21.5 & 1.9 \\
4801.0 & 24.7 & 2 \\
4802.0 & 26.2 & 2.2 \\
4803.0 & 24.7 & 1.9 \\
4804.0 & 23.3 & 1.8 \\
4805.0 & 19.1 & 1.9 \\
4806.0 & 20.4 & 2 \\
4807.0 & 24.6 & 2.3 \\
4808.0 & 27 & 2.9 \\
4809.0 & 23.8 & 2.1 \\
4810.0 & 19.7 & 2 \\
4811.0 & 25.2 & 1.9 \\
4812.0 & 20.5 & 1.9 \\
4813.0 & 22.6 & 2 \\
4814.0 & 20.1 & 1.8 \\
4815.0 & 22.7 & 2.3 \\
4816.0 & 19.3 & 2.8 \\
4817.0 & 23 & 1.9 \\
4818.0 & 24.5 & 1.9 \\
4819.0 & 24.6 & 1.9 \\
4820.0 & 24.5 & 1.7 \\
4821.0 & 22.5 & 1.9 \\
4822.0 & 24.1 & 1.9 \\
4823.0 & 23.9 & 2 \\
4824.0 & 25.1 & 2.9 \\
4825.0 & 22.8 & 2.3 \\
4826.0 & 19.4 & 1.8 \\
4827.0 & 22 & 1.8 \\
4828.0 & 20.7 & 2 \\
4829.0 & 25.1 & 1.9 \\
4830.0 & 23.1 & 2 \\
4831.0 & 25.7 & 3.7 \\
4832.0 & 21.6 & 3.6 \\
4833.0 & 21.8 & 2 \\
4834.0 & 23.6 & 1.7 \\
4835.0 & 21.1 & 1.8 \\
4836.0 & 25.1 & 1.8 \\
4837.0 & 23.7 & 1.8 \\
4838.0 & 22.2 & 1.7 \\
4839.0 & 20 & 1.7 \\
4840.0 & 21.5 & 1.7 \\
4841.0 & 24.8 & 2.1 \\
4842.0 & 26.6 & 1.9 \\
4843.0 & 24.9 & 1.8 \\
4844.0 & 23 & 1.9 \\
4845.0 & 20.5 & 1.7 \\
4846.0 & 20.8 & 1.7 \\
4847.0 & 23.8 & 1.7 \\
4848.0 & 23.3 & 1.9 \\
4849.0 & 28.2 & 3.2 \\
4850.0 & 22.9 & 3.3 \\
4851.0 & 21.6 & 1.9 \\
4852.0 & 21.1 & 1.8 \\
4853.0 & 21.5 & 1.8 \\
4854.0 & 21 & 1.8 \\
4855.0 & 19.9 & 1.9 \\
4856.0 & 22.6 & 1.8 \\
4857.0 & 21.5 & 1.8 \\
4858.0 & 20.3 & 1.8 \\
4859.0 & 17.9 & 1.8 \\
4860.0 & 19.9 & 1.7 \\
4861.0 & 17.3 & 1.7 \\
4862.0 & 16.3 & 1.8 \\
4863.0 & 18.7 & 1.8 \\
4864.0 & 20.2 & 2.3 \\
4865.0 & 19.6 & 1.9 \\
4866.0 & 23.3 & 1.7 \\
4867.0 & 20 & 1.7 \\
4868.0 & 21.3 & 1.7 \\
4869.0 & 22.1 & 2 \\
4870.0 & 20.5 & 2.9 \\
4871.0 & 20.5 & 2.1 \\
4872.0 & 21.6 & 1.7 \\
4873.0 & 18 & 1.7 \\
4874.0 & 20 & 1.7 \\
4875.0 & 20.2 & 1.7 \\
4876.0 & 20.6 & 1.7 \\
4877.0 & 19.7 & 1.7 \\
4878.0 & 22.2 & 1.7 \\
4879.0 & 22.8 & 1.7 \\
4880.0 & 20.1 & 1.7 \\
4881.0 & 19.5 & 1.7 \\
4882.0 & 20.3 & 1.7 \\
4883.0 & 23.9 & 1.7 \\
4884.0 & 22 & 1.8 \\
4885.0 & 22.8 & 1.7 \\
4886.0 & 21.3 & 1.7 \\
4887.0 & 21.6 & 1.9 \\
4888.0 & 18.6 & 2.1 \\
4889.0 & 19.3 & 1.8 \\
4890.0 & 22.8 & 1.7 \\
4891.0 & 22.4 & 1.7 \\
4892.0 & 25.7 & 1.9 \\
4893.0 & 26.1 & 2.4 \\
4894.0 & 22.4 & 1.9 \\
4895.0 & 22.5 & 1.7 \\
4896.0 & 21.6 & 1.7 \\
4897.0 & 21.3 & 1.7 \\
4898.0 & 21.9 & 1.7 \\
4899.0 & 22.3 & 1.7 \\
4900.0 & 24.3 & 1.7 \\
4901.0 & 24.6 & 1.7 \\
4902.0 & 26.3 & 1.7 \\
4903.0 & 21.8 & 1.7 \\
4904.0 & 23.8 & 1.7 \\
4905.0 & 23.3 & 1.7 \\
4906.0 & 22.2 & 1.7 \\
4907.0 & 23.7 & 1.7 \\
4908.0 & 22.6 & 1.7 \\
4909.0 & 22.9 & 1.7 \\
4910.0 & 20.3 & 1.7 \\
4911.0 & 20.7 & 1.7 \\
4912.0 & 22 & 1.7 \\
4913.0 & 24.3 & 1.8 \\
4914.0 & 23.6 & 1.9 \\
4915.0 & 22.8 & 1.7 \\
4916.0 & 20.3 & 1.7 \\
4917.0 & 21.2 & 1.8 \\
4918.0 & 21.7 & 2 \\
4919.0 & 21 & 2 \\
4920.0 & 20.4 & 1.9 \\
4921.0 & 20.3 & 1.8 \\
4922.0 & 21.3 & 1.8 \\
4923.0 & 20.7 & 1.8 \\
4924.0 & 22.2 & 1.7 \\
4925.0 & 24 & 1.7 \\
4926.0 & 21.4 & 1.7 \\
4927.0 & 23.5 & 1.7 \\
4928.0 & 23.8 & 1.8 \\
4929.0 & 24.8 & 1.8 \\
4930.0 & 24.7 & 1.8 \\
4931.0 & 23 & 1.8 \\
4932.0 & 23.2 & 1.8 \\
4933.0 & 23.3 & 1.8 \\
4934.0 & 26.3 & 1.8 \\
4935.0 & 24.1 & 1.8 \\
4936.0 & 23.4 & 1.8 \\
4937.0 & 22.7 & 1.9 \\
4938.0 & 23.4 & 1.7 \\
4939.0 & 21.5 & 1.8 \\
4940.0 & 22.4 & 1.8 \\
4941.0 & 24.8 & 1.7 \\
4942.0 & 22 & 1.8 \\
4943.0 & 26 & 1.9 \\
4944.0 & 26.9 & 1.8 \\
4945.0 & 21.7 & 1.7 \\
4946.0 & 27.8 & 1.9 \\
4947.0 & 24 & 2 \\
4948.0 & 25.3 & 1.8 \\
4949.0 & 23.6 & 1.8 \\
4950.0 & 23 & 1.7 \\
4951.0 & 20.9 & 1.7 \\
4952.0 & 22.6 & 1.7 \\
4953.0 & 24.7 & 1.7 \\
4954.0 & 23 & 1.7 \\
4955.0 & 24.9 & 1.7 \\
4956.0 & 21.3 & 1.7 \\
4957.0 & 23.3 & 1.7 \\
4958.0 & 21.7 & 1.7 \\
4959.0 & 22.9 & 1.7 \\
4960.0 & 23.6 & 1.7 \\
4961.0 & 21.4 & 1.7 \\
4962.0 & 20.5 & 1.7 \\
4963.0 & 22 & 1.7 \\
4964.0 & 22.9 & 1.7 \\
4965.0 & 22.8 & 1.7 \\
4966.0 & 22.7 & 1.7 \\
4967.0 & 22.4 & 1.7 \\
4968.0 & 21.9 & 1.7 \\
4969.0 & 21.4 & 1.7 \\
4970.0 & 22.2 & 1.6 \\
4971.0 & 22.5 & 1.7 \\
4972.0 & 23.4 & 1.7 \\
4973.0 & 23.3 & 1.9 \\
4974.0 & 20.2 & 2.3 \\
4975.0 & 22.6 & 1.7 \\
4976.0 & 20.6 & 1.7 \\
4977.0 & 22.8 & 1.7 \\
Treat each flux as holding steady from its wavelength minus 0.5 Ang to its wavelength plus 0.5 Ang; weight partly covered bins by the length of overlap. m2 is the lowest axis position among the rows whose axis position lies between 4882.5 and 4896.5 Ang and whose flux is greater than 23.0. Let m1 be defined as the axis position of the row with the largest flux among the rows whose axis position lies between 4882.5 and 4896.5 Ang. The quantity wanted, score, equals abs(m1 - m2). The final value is 10 Ang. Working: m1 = 4893.0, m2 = 4883.0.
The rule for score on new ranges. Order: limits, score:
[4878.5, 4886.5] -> 0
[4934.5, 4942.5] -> 6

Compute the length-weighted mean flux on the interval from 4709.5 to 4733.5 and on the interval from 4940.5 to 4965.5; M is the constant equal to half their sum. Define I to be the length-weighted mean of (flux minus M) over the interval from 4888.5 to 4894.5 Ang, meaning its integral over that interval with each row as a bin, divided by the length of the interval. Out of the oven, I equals 0.6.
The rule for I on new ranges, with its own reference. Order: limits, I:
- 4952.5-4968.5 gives 0.2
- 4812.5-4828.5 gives 0.1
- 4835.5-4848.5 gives 0.6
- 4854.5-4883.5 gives -2.1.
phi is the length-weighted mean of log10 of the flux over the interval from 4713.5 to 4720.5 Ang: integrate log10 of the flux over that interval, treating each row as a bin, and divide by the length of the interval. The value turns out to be 1.35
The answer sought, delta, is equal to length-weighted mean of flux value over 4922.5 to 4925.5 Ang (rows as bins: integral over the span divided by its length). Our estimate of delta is 22.3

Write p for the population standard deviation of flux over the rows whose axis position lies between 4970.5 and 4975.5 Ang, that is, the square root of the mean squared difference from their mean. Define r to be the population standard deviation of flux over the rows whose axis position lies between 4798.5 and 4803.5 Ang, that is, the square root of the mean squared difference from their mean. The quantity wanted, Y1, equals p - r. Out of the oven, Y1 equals -0.4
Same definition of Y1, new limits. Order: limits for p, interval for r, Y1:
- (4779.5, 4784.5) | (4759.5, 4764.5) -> -0.1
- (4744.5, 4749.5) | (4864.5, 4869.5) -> 0.3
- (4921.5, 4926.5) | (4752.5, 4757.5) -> -1.1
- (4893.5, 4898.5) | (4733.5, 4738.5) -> -0.6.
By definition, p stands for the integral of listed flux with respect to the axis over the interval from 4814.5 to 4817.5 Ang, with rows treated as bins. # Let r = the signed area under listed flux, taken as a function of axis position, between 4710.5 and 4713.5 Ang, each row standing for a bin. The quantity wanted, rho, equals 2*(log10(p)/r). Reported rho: 0.0560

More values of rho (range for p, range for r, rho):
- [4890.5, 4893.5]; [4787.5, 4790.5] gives 0.0527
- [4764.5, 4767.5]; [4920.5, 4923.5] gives 0.0590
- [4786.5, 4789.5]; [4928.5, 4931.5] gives 0.0501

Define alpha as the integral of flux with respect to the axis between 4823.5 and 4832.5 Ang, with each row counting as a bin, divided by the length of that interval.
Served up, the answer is 22.8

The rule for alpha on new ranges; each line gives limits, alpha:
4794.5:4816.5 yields 23.0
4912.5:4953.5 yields 23.1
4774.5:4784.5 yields 22.3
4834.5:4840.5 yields 22.3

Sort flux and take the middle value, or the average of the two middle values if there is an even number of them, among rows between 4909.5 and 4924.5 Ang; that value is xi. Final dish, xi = 21.2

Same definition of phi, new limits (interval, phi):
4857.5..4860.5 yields 1.29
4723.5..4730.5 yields 1.33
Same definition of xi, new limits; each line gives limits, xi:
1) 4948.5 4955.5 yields 23.0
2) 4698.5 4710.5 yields 20.5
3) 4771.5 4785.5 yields 22.5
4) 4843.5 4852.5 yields 22.9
